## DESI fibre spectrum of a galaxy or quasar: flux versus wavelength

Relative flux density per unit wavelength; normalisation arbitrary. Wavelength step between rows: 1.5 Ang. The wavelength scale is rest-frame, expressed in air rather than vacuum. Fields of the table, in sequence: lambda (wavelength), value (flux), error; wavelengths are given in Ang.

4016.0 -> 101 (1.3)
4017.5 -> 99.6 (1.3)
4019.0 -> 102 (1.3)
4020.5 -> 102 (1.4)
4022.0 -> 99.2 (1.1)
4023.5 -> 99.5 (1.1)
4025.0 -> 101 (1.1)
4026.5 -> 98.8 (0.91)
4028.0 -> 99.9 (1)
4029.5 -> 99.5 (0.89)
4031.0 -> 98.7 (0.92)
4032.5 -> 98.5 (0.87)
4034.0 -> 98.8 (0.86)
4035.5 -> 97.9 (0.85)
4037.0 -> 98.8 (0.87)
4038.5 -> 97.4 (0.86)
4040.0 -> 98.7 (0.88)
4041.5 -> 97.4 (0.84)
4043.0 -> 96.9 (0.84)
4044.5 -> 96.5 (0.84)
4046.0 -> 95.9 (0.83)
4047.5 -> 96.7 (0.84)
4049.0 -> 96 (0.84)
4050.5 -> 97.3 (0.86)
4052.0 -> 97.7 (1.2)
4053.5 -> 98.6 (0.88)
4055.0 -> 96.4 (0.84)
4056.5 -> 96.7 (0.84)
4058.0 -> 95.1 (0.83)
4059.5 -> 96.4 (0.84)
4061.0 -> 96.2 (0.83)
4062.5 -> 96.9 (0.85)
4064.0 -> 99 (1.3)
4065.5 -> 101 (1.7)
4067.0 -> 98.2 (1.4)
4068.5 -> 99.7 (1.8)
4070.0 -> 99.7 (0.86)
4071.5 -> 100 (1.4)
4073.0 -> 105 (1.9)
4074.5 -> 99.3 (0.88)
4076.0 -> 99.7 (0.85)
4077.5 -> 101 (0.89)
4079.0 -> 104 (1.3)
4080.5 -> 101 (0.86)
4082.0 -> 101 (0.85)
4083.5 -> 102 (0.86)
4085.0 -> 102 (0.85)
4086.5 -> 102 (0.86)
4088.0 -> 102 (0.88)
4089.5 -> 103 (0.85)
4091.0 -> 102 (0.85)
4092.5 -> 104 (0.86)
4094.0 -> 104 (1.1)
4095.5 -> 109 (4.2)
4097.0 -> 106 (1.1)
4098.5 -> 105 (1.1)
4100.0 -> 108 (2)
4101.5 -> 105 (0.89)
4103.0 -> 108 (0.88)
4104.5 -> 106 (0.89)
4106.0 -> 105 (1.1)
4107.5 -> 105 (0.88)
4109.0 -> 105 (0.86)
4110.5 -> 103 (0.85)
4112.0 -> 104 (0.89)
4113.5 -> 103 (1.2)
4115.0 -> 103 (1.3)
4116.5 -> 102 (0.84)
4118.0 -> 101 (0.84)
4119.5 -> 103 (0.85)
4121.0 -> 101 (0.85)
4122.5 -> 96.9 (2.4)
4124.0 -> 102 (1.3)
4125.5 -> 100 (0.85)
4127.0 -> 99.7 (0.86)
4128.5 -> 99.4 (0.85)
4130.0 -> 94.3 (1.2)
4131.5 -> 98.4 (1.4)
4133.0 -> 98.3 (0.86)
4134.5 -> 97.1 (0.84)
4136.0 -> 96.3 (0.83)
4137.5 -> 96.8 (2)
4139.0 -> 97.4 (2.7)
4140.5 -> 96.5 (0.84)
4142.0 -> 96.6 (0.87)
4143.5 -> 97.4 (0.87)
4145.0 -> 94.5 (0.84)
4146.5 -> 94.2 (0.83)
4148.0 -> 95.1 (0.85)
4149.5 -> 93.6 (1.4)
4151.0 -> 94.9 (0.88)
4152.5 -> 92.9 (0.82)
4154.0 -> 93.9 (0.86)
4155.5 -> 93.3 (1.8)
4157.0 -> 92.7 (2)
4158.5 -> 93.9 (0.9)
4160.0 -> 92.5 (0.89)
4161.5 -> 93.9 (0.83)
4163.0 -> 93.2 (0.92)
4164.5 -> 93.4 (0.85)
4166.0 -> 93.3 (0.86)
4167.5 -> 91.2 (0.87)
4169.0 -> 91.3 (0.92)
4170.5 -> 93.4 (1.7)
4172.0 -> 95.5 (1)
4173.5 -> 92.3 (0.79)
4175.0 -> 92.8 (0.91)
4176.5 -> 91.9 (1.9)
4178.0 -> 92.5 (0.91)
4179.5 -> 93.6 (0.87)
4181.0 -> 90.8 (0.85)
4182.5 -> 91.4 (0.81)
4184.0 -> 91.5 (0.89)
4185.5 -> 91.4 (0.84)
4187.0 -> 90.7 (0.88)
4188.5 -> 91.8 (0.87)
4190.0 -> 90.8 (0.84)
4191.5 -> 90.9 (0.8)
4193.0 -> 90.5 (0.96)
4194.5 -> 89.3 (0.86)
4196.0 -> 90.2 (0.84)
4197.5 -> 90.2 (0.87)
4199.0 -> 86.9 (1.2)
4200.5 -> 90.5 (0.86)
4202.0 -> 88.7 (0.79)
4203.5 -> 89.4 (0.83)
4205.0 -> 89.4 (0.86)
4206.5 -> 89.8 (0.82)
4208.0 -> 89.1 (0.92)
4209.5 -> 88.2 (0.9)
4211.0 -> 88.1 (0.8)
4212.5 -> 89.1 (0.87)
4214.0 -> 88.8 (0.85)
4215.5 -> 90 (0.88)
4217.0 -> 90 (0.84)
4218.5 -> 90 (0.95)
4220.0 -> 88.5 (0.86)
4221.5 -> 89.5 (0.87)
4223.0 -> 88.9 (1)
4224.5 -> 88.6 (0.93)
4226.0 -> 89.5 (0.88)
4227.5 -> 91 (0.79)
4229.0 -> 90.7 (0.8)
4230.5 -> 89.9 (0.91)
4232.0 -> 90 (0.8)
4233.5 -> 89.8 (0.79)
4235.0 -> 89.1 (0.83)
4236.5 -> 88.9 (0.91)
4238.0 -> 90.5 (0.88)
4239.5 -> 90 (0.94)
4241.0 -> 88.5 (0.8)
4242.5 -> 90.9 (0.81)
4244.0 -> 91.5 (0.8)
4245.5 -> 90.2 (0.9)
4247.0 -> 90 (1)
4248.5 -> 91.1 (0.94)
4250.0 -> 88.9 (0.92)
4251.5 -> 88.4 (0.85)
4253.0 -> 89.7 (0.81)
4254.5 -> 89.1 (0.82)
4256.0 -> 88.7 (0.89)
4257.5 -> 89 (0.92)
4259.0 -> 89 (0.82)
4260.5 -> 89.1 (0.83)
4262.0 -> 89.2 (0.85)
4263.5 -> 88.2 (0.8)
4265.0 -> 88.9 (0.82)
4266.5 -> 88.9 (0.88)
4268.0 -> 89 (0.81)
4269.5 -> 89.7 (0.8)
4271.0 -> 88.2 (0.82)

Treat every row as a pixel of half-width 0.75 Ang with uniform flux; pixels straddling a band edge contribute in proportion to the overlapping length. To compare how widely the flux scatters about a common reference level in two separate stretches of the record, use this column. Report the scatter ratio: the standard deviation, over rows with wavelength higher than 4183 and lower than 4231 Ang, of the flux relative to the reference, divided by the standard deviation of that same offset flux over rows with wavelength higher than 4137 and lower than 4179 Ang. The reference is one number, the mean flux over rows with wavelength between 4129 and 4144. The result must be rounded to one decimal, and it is 0.6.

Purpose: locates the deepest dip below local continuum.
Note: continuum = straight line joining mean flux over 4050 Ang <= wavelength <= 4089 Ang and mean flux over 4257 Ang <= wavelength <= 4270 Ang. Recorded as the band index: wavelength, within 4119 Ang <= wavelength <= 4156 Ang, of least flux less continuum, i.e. 4152.5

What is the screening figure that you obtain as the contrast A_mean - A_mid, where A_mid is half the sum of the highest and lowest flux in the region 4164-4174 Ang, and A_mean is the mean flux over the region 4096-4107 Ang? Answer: 13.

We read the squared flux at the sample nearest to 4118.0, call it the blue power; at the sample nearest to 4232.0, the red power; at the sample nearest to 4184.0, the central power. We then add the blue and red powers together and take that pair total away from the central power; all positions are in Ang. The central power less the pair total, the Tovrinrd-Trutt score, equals -9929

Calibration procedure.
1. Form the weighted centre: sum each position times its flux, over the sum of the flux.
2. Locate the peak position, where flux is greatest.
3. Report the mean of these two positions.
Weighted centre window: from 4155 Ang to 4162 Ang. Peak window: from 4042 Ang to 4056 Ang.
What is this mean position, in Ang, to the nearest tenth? 4106.0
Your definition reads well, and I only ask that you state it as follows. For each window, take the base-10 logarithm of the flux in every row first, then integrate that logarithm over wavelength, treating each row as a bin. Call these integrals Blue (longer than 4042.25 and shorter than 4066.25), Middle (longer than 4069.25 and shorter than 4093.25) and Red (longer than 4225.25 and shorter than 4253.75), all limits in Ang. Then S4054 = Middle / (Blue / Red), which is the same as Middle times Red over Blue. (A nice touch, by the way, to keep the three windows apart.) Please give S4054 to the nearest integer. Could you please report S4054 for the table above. 56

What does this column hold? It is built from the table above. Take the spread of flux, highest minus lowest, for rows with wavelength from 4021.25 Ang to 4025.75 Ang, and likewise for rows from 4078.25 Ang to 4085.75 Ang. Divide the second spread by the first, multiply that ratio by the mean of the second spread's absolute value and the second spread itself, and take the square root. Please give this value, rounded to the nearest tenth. 2.2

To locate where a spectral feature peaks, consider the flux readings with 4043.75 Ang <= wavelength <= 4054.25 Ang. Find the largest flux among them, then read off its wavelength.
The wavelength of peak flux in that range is 4053.5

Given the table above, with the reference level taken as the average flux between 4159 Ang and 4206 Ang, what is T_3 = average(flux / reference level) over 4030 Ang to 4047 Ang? 1.07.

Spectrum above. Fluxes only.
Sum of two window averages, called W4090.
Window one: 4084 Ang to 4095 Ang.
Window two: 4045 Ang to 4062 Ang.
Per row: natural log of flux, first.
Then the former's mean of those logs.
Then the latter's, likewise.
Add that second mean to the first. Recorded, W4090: 9.20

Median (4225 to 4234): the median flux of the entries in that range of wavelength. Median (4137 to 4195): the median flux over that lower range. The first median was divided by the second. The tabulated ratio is 0.97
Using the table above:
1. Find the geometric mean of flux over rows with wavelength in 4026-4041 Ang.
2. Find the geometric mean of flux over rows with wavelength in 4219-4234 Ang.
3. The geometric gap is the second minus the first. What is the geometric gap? -9.1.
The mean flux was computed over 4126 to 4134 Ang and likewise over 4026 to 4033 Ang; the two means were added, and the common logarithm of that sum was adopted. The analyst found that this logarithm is 2.29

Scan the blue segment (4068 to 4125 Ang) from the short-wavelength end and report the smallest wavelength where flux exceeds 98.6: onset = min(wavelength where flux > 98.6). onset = 4068.5 Ang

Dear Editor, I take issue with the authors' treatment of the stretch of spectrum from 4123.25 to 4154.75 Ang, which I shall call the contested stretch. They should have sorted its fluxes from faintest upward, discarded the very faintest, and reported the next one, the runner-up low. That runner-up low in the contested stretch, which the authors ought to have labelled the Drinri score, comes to 93.6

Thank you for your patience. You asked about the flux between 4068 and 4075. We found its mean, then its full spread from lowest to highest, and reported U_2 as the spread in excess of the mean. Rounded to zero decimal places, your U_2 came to -95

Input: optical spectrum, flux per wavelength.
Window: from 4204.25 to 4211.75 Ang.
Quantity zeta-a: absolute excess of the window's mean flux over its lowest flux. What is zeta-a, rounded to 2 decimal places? 0.82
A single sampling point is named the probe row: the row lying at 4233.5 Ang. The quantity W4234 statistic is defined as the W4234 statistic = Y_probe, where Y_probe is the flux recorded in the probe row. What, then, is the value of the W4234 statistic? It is 89.8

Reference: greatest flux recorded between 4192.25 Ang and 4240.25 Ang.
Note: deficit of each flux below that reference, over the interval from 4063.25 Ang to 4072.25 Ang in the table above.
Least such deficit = -10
